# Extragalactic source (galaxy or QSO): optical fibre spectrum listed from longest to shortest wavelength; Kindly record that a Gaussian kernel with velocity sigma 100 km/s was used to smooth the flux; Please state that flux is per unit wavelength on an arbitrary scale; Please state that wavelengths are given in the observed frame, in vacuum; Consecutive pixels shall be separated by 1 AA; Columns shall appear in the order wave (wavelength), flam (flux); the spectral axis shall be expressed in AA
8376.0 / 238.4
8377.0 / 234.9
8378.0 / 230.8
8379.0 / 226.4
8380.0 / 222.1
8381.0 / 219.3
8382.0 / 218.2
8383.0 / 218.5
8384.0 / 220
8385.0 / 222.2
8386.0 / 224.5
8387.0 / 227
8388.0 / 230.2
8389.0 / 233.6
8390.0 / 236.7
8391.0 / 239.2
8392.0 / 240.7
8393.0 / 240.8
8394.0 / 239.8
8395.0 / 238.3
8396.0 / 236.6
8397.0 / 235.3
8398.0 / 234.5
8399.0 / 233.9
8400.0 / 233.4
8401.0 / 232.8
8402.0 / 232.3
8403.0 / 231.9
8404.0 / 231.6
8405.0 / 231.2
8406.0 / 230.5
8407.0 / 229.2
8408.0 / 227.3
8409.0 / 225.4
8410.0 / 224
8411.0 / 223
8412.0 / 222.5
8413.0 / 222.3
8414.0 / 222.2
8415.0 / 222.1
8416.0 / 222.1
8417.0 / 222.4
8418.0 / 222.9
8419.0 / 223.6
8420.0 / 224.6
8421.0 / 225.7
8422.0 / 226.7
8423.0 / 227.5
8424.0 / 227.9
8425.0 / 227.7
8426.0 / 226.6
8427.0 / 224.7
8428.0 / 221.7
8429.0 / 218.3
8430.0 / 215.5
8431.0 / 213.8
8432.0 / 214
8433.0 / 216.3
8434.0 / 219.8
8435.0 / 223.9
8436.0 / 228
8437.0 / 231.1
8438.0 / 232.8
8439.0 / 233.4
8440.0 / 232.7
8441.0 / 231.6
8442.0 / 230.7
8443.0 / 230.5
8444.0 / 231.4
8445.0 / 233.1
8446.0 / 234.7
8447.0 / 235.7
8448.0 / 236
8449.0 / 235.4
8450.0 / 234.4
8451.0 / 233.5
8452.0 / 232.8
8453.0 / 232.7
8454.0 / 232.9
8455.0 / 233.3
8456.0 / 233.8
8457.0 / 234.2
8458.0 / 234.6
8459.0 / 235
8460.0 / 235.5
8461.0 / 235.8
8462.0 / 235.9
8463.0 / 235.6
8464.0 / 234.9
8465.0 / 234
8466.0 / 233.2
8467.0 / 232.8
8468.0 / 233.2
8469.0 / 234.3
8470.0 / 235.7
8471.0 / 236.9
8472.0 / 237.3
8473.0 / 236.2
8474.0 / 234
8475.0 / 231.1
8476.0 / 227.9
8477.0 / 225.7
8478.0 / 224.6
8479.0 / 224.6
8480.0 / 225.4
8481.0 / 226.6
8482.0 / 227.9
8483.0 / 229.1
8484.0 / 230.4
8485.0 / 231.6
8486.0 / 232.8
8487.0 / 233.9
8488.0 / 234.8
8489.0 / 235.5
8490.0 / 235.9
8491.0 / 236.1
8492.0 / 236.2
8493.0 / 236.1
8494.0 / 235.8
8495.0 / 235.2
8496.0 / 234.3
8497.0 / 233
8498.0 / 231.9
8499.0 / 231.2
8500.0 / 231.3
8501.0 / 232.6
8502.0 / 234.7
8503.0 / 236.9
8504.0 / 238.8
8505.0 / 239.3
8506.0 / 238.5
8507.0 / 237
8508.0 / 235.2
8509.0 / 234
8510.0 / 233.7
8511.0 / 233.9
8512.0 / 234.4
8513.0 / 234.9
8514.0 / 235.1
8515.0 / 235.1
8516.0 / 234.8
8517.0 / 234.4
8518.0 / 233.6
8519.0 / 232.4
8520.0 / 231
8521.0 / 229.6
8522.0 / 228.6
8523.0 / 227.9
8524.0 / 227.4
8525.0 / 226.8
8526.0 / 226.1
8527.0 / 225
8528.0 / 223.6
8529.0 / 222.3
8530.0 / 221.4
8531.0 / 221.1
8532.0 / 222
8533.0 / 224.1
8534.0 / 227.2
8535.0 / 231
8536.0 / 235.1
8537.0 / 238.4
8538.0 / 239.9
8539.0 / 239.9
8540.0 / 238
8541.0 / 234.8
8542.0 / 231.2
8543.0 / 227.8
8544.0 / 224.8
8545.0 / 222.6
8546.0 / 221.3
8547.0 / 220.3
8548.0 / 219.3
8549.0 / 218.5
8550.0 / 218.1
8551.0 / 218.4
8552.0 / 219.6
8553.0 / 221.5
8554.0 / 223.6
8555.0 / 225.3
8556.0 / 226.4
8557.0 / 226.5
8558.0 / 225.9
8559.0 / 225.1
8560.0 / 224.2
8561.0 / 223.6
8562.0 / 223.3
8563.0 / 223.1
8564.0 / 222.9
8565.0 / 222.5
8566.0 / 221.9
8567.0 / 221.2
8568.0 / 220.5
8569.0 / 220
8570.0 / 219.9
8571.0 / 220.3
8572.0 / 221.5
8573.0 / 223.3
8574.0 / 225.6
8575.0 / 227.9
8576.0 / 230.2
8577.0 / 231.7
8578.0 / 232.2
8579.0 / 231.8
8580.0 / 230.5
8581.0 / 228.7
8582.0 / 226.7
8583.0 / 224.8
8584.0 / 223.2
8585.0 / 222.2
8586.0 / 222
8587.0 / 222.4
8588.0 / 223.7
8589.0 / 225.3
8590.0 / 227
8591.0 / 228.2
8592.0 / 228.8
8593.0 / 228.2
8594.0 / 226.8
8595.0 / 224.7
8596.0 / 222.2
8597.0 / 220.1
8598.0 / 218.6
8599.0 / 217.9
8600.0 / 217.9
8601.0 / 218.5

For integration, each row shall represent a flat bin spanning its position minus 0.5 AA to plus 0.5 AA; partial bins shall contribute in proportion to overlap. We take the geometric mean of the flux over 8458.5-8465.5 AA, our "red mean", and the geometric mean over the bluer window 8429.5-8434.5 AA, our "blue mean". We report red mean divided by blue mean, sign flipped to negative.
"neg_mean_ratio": -1.09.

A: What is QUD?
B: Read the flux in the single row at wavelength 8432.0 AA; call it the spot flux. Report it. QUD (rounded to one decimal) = 214.0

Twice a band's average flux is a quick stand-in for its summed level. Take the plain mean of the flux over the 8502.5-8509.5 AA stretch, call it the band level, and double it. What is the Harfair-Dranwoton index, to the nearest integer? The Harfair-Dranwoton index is 474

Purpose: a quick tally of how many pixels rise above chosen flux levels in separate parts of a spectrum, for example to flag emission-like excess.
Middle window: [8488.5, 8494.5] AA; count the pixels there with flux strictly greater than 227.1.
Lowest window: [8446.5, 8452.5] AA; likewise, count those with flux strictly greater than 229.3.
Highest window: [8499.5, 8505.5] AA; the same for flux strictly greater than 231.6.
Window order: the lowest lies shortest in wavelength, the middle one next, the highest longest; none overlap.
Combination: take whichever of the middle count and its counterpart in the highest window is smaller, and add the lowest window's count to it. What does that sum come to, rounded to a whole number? 11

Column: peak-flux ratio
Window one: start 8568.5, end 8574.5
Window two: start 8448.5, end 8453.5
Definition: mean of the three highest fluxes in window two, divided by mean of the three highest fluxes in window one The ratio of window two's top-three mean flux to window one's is 1.05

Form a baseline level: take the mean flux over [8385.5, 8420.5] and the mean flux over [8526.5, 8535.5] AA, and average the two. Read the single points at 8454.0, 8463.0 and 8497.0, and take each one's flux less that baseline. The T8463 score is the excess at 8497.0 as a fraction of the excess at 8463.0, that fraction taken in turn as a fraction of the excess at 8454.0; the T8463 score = 0.12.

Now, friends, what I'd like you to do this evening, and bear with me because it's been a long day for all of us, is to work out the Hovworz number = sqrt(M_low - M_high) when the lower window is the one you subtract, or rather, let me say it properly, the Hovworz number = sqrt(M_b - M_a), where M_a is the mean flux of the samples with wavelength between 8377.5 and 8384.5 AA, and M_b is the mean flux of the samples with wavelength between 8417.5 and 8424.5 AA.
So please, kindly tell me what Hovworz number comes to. 1.8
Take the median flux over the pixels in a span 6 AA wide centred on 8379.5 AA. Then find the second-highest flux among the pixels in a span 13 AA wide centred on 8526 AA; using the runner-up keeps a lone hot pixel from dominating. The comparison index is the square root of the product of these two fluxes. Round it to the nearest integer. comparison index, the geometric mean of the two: 227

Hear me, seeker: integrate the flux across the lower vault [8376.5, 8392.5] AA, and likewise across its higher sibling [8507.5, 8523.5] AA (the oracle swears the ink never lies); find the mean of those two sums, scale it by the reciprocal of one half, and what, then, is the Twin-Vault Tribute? 7373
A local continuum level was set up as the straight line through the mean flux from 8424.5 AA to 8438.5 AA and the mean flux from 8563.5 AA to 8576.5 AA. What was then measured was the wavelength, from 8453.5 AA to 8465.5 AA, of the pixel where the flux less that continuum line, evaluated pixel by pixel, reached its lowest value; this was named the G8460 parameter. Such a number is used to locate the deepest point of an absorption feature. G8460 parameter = 8454.0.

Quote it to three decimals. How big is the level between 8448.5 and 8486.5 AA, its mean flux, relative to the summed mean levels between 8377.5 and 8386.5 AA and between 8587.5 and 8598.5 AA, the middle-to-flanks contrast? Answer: 0.520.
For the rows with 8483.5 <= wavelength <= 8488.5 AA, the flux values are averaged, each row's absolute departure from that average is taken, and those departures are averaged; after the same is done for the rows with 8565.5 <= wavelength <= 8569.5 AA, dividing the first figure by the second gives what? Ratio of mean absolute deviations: 2.1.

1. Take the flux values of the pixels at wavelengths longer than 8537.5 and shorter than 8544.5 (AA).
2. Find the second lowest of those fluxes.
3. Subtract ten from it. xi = 218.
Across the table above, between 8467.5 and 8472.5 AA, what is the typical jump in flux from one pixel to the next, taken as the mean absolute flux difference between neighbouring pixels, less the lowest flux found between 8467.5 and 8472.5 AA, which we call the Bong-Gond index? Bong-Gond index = -232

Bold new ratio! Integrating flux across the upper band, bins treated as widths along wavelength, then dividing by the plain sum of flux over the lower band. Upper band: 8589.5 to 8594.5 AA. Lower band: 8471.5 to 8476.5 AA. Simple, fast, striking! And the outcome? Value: 0.98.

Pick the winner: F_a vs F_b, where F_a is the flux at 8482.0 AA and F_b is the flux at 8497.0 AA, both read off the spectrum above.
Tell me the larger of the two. 233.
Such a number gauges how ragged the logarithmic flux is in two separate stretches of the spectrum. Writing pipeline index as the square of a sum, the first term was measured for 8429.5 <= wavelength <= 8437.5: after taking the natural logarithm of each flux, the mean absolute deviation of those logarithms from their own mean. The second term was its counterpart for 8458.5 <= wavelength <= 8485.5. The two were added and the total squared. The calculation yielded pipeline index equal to 0.0016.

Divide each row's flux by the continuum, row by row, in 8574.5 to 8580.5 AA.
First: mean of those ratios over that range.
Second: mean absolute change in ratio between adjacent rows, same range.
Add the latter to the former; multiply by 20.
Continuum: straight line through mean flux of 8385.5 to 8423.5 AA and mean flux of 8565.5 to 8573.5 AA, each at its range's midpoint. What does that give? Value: 21.0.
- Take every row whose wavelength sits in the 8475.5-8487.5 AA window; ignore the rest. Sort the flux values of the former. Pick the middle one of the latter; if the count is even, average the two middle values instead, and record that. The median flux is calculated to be 228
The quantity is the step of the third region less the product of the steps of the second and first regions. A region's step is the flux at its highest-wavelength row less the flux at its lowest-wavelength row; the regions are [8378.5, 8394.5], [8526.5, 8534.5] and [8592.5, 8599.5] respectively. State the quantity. -40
